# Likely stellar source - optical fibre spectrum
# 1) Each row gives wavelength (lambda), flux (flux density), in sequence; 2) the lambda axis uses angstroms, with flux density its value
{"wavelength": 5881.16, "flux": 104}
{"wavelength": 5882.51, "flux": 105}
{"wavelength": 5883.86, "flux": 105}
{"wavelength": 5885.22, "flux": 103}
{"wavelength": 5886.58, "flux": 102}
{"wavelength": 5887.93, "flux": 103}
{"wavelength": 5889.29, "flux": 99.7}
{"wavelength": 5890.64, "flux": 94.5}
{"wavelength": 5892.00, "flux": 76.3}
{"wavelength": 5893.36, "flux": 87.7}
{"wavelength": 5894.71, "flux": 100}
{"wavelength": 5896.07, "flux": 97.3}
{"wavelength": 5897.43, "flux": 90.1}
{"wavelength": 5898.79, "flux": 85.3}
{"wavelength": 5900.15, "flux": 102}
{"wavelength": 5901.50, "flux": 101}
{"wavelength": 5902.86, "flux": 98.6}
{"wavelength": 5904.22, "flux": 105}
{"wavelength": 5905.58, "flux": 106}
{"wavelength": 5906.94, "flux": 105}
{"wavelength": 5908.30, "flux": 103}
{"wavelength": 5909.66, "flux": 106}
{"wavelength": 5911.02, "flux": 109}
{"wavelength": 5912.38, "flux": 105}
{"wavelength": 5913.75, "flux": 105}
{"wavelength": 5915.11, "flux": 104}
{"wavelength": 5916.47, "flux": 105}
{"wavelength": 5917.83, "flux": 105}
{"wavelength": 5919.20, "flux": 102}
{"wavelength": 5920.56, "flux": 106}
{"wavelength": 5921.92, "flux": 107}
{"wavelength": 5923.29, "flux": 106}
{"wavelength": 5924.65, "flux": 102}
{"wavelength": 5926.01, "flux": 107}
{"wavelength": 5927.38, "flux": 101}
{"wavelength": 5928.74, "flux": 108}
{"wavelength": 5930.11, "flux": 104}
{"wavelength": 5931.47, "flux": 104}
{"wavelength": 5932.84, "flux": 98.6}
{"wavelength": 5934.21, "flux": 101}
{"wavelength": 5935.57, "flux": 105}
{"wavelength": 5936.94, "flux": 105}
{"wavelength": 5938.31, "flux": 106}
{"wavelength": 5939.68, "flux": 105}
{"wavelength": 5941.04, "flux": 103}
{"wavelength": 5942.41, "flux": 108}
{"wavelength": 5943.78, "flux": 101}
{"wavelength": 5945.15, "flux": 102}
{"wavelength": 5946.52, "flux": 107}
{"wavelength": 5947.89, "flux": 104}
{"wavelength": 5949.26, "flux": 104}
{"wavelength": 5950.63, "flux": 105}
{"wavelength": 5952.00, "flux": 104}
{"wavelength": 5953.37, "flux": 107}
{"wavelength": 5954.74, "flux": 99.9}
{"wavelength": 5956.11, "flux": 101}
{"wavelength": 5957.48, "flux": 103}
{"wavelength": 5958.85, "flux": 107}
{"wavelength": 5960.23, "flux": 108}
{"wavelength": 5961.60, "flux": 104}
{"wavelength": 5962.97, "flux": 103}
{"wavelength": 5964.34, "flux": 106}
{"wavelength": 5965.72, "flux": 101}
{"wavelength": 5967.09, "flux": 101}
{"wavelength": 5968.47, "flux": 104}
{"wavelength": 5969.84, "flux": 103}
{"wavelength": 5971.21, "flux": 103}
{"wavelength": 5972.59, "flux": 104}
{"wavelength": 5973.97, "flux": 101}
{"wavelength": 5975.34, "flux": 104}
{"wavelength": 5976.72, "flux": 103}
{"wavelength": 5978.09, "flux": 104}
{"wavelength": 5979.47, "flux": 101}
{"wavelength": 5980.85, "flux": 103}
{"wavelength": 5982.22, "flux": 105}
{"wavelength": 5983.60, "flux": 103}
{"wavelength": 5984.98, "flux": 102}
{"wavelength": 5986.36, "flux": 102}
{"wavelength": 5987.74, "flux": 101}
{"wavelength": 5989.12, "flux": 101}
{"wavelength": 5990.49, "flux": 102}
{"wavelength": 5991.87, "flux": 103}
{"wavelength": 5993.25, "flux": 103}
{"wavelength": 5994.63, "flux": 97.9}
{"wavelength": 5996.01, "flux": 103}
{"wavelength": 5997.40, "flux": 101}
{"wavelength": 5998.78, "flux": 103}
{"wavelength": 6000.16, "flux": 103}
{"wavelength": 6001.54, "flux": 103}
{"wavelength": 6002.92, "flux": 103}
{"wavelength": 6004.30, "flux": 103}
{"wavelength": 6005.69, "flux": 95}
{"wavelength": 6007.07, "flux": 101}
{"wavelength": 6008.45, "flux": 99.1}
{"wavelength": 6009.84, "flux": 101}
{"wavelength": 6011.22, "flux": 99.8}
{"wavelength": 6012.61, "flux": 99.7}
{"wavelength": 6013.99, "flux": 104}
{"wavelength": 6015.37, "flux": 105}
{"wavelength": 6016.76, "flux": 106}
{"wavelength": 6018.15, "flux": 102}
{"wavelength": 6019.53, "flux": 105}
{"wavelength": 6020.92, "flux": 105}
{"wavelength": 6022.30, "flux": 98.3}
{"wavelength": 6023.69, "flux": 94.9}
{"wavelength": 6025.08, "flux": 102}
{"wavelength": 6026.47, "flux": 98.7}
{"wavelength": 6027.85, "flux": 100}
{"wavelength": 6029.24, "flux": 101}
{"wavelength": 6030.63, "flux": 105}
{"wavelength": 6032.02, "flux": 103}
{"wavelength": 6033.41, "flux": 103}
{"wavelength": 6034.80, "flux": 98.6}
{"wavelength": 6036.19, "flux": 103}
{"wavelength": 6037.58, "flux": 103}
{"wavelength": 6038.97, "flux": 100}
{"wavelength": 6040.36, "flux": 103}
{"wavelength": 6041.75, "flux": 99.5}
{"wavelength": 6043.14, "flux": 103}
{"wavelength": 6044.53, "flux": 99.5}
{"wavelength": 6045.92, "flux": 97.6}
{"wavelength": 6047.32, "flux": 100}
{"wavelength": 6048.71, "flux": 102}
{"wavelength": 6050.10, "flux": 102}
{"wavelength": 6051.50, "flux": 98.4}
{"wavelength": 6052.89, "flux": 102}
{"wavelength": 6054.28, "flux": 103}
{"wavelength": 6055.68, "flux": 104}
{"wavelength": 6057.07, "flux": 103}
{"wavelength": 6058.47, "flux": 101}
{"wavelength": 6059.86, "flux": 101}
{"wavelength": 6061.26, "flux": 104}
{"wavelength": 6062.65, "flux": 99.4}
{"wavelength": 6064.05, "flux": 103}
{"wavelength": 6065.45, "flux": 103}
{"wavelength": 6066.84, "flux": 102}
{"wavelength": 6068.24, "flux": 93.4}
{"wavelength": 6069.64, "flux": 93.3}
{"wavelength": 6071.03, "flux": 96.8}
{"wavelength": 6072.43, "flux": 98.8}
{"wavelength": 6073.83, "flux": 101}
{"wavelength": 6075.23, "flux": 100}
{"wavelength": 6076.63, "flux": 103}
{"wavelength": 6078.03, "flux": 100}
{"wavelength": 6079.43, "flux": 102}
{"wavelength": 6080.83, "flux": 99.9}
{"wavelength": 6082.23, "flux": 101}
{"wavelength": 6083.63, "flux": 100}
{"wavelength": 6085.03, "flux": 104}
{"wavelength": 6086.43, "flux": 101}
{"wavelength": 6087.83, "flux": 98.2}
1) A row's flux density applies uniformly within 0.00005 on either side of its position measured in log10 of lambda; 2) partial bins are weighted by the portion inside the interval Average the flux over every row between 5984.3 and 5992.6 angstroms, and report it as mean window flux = 102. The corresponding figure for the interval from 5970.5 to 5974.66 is 103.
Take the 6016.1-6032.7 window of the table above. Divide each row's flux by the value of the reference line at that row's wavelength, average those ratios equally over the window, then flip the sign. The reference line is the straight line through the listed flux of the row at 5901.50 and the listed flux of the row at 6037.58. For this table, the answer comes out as -0.99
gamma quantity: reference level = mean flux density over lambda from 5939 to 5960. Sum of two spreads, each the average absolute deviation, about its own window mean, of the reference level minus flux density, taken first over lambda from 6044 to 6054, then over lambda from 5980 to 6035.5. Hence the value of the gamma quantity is 3.5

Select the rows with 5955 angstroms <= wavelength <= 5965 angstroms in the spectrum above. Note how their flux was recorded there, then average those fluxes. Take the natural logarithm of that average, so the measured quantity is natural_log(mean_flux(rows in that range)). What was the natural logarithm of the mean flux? 4.65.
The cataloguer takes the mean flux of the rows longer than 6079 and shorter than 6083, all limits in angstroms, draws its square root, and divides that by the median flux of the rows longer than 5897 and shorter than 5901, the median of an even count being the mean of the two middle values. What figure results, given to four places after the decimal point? 0.1115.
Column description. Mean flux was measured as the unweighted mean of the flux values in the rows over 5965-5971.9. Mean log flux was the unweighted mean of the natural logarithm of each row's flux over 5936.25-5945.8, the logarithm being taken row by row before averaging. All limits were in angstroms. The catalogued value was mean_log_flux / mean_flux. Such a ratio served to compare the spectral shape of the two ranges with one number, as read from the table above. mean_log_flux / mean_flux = 0.0454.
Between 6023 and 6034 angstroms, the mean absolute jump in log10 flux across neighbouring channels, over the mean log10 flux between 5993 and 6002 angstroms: 0.0058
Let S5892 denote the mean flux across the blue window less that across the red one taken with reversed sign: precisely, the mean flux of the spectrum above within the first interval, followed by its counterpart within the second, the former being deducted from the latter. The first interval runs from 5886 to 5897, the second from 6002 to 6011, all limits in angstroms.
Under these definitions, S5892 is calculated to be 5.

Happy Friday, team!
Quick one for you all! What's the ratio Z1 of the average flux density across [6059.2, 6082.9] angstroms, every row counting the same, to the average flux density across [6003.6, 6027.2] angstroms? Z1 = 0.99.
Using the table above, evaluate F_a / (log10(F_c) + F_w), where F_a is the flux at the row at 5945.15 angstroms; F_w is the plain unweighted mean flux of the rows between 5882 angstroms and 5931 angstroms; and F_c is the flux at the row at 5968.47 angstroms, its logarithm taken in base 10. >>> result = 0.986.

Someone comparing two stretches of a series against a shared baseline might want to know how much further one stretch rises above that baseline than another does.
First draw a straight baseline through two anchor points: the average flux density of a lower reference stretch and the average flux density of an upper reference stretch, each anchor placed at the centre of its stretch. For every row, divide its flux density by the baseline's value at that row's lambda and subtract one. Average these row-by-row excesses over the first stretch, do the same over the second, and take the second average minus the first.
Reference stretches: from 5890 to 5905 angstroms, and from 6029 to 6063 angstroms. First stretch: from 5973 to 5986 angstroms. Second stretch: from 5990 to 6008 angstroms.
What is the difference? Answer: -0.023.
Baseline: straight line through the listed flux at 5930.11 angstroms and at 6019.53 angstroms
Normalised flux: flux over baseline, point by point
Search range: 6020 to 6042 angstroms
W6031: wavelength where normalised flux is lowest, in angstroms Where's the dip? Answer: 6023.69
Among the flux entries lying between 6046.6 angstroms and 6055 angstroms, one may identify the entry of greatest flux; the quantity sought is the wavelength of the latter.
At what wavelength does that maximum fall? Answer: 6054.28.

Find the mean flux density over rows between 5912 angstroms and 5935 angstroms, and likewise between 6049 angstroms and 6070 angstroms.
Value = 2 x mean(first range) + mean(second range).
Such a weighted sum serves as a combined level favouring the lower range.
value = 309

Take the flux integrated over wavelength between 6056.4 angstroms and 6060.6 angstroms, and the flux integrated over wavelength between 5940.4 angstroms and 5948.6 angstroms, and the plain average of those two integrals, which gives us 640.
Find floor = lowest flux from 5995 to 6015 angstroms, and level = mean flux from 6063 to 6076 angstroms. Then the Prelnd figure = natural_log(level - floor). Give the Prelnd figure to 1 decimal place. 1.4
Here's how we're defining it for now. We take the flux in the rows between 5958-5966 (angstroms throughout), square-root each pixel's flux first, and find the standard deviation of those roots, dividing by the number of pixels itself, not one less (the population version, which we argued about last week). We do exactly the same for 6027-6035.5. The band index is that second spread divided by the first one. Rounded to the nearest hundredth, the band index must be 0.90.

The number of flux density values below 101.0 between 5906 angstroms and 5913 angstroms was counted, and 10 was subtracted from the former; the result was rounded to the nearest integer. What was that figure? -10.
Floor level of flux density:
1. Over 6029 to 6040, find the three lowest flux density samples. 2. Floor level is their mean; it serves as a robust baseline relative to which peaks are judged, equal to 100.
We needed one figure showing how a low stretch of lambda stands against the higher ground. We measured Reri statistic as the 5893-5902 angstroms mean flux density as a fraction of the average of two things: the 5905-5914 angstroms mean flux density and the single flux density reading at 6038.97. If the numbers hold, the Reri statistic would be 0.92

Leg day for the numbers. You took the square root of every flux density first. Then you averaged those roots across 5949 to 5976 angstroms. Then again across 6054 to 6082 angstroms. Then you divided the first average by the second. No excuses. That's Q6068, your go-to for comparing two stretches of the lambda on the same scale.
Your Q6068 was 1.02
